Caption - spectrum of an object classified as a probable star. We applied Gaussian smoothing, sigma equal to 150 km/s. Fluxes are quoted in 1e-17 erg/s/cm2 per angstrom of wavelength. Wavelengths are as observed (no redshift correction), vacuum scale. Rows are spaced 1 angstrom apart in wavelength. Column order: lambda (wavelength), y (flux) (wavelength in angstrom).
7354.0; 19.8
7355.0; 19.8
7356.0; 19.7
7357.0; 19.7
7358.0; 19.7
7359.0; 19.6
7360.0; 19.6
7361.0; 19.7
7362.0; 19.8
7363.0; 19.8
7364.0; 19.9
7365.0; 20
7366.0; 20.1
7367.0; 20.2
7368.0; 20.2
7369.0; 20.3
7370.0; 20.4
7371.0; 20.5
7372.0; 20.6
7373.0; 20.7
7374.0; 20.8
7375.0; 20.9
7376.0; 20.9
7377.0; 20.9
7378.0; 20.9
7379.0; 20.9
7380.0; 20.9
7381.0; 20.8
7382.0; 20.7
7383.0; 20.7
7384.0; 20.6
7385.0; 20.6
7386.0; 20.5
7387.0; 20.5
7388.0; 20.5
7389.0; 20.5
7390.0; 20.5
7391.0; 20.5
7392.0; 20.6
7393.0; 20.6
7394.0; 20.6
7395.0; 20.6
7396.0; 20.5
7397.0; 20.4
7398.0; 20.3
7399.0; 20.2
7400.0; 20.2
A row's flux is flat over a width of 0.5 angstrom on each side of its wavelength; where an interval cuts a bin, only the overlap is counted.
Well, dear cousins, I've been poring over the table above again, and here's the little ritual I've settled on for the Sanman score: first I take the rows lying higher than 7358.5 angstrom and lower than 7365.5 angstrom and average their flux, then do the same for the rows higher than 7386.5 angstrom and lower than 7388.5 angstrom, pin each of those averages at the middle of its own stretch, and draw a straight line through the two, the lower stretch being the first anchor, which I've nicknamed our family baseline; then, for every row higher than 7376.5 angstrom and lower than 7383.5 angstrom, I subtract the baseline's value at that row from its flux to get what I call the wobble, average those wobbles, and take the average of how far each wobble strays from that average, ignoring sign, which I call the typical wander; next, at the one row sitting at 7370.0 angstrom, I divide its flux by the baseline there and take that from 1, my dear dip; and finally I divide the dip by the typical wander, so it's -0.15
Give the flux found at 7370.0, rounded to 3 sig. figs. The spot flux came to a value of 20.4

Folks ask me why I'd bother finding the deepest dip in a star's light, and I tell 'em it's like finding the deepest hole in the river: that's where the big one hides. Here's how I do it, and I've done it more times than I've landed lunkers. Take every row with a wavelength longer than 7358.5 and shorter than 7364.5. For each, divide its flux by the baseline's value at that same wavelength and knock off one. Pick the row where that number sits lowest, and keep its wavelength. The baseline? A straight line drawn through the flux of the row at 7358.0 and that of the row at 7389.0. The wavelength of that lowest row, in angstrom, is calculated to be 7360.0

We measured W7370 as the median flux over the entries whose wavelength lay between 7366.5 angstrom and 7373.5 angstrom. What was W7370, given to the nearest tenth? 20.4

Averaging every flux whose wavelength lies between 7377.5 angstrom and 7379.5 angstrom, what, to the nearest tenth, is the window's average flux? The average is 20.9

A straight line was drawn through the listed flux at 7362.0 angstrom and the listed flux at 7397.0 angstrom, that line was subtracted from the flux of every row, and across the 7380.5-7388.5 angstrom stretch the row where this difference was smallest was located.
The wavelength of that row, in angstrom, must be 7388.0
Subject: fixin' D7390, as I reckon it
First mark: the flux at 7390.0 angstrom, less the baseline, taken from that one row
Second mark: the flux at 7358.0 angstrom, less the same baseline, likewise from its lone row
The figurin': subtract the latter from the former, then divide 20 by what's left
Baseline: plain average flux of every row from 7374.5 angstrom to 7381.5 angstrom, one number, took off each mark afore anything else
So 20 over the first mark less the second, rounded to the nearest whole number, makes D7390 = 25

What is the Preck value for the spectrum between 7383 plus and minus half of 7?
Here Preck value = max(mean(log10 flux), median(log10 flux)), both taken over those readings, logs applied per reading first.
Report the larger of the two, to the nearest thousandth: 1.316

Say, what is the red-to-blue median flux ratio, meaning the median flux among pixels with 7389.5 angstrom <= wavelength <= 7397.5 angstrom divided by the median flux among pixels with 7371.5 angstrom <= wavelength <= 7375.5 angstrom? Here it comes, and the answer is 0.99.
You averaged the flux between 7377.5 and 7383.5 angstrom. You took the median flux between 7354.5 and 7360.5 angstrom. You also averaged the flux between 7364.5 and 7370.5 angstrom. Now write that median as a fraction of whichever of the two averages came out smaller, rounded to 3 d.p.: 0.975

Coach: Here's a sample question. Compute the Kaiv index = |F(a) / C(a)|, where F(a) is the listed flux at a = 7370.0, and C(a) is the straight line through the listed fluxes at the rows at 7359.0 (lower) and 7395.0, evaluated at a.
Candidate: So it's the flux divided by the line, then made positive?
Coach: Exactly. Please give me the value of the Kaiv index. 1.02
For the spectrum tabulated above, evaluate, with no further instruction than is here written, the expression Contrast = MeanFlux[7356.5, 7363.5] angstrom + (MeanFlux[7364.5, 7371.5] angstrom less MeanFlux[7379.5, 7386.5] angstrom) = 19.3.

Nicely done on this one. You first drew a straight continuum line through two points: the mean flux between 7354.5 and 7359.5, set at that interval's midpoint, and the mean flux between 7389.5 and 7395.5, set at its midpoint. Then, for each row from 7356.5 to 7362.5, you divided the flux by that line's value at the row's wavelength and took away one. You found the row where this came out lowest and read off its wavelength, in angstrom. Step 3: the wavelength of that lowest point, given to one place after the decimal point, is 7360.0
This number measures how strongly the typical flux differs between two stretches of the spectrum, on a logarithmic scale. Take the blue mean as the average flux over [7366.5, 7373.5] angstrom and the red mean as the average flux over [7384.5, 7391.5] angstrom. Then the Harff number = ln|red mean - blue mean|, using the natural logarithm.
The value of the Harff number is -2.3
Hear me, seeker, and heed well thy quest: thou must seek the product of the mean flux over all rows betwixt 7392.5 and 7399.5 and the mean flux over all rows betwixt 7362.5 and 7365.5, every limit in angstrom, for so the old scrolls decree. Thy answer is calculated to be 407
